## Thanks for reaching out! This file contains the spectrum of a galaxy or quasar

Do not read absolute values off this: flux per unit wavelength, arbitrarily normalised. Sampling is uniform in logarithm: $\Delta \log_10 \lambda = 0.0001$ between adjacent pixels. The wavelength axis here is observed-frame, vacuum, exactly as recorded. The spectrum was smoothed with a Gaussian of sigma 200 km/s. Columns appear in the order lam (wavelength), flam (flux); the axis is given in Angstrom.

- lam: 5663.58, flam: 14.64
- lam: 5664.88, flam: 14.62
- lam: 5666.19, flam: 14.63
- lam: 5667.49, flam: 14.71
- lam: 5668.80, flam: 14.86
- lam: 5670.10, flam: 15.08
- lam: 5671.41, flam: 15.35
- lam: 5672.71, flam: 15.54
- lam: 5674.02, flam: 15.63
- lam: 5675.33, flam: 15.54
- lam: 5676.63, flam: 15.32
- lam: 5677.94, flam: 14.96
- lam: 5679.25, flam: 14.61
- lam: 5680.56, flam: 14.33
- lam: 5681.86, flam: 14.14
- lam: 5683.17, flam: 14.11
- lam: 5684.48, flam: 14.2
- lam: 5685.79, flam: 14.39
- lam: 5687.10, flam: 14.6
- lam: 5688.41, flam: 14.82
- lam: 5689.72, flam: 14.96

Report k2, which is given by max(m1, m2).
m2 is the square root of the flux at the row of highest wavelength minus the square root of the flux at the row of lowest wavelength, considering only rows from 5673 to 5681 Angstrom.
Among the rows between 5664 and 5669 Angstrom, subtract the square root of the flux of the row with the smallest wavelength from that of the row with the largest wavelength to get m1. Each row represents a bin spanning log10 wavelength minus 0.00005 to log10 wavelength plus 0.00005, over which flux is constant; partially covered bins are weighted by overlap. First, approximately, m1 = 0.031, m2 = -0.17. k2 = 0.031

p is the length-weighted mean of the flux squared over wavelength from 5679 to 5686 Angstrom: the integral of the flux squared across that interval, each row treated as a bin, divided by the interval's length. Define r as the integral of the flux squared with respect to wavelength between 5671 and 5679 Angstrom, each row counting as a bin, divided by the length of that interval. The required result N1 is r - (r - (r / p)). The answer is 1.16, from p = 204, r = 236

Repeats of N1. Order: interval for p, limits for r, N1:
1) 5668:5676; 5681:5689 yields 0.88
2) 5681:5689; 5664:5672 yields 1.07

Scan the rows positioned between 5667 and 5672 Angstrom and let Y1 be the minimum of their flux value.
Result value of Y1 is 14.71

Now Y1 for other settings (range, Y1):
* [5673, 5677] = 15.32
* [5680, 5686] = 14.11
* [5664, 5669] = 14.62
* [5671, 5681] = 14.33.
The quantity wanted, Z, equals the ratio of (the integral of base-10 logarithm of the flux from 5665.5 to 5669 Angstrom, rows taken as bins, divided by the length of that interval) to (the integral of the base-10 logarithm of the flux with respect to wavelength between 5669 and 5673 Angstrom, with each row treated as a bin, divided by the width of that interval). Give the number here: 0.984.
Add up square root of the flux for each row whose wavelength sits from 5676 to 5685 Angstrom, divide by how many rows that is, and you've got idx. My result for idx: 3.81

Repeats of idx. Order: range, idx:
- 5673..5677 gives 3.94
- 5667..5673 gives 3.89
